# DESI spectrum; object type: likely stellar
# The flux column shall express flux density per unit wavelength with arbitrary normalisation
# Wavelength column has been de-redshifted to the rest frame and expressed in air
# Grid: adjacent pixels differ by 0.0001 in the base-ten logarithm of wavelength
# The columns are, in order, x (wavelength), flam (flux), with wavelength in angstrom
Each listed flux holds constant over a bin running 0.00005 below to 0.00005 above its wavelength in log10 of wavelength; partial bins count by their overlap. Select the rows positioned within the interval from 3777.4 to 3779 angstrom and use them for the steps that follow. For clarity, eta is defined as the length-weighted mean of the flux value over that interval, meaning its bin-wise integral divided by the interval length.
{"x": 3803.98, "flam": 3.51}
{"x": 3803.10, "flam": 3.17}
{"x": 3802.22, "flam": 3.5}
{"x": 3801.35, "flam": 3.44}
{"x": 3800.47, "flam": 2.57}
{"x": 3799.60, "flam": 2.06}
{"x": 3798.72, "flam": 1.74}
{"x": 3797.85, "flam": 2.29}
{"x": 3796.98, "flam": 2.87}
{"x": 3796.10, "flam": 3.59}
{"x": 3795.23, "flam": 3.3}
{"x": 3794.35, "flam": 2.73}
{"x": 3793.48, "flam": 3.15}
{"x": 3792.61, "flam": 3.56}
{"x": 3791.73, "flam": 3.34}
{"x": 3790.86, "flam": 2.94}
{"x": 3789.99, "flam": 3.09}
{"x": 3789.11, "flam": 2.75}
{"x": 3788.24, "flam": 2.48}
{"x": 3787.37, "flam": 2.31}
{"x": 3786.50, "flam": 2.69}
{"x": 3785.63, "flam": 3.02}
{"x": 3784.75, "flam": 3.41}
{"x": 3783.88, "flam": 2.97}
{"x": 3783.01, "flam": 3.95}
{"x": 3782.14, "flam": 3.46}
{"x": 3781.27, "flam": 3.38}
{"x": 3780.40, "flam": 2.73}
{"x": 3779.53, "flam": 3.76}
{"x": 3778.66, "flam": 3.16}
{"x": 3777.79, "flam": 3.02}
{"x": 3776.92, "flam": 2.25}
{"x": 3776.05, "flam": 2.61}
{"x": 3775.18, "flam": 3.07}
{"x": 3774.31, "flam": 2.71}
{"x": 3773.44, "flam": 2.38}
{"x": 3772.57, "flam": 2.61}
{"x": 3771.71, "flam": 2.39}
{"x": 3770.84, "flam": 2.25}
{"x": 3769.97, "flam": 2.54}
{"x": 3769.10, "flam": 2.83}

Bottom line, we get 3.09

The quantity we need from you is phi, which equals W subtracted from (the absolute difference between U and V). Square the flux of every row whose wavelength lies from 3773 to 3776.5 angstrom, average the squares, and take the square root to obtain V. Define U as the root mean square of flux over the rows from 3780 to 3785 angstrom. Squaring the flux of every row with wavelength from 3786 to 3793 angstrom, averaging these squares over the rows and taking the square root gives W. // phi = -2.29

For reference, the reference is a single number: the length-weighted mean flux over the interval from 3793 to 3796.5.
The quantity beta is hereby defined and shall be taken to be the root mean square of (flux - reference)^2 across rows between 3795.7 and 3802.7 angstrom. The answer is 0.94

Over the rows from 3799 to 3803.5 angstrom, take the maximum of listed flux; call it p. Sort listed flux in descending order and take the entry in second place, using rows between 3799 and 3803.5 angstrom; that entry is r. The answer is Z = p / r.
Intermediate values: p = 3.5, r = 3.44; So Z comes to 1.02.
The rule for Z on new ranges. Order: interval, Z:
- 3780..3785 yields 1.14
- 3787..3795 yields 1.07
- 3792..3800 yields 1.01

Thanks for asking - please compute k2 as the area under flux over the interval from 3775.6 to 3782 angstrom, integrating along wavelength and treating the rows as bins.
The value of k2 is 19.3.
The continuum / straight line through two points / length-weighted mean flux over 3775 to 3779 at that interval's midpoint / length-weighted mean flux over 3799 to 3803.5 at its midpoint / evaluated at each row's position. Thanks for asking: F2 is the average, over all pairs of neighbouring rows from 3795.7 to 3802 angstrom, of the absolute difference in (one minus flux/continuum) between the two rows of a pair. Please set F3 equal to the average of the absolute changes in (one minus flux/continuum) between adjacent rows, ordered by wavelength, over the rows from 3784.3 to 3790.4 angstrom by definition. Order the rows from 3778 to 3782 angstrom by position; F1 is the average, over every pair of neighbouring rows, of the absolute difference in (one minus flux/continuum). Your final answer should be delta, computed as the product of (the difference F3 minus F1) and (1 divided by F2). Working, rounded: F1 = 0.27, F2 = 0.205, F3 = 0.110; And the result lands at -0.8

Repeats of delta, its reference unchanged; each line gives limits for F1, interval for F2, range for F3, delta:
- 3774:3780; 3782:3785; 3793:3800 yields 0.1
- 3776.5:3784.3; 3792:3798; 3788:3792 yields -0.6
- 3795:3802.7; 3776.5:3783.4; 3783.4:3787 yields -0.2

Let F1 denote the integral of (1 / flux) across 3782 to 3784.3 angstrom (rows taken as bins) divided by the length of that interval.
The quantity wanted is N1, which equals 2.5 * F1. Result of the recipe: 0.73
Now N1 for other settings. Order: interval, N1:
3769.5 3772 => 1.04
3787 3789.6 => 0.99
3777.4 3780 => 0.76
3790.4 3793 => 0.77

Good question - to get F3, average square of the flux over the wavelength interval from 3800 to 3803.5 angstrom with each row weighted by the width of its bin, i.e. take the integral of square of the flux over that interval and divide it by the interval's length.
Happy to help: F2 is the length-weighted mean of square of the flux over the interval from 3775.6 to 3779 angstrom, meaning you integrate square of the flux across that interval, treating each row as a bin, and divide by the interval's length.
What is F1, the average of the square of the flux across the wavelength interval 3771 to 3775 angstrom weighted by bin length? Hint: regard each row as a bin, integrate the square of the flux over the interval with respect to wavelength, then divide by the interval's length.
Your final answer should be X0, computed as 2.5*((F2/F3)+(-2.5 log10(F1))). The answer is -3.2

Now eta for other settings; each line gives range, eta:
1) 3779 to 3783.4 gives 3.45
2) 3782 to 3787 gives 3.22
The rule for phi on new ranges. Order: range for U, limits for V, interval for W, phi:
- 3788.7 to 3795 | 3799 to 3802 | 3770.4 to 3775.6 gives -2.24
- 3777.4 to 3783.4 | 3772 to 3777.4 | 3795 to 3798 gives -2.30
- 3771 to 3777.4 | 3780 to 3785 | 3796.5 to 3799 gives -1.59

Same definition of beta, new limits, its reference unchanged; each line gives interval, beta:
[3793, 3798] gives 0.36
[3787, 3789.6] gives 0.56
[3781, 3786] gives 0.24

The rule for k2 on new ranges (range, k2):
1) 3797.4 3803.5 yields 16.4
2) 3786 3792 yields 16.7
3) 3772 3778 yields 15.9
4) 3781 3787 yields 19.5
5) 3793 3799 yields 17.1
